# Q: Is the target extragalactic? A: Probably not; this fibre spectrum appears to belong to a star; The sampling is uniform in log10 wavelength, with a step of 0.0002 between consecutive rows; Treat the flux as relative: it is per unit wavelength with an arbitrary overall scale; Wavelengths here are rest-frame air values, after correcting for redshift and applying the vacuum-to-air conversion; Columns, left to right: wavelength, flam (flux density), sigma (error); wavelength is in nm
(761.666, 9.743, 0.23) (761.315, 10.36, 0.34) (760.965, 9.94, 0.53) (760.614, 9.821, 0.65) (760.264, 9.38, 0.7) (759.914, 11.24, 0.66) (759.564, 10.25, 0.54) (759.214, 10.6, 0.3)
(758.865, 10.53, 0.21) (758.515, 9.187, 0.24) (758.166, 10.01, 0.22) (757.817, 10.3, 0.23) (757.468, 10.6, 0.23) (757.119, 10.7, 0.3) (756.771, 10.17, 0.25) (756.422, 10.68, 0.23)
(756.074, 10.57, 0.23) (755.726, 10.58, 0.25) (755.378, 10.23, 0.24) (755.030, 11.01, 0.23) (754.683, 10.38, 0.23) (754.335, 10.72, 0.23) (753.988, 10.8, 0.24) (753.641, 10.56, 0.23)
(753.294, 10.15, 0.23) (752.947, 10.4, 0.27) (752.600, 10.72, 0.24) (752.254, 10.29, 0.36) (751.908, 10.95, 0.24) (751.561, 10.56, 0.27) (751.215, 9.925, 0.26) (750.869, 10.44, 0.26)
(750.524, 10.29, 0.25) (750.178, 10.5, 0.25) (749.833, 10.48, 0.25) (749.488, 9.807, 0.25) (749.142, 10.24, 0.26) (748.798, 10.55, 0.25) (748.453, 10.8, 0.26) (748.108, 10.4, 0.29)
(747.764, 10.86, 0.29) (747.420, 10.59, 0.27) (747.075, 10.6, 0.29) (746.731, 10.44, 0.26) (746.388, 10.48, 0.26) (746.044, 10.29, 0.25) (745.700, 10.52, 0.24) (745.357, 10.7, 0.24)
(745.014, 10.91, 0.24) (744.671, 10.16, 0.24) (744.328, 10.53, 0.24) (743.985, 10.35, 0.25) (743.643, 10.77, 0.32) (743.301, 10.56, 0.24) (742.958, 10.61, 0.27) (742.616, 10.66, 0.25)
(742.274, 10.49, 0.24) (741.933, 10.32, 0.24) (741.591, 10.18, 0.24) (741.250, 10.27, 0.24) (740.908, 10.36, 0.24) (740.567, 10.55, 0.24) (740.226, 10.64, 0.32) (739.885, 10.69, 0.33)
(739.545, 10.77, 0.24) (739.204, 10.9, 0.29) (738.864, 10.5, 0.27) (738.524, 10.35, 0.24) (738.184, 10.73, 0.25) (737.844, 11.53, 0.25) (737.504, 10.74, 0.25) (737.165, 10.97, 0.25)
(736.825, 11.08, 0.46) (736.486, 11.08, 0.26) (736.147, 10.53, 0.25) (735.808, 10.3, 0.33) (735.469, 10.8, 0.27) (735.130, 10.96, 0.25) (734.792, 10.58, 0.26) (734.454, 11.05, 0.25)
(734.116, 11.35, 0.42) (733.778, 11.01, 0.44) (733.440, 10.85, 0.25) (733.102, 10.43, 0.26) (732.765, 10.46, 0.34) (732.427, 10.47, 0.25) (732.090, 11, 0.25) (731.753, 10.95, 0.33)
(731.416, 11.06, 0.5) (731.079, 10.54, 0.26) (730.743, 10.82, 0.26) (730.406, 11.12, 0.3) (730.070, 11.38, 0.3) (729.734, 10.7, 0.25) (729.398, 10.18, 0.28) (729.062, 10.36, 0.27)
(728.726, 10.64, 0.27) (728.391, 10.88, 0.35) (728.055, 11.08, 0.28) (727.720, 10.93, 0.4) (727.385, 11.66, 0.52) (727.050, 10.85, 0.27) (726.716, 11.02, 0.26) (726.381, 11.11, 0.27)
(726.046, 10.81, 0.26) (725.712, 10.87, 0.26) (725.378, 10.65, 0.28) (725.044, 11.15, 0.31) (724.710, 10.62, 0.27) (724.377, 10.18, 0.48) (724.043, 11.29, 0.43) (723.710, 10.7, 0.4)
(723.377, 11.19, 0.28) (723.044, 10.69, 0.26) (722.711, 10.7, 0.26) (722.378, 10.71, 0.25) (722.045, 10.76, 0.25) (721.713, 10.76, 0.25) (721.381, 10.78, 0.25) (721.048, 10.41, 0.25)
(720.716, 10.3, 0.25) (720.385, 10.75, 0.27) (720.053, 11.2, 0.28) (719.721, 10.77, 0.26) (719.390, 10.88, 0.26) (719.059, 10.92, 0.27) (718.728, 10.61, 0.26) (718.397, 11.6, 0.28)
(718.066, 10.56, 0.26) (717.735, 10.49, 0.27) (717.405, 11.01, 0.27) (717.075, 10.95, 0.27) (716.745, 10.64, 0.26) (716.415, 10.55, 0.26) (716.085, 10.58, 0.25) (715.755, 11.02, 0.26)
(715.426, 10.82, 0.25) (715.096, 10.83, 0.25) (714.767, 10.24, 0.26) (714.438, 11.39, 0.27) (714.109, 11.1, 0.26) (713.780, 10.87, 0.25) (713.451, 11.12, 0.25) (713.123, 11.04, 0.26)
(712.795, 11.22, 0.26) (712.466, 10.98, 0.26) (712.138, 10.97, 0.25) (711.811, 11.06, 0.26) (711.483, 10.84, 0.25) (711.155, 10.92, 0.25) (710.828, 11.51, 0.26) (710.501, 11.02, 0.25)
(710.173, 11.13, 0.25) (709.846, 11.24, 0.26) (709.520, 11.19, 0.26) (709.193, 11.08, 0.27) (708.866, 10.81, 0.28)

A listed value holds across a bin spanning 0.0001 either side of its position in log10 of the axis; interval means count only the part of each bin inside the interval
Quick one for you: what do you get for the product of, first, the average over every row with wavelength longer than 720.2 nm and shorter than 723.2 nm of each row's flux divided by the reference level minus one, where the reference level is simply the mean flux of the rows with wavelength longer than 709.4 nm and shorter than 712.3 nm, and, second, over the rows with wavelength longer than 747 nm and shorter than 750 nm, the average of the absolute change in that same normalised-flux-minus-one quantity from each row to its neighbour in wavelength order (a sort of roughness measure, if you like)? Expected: -0.0013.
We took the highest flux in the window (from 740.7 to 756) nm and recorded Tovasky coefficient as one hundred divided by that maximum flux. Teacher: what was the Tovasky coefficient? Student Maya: 9.1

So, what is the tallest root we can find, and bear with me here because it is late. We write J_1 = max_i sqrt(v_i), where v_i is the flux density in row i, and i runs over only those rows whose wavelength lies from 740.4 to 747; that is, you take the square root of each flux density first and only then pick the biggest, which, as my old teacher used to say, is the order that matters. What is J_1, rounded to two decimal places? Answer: 3.30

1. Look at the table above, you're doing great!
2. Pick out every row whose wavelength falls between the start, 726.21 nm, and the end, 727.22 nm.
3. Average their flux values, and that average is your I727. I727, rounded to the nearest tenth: 11.0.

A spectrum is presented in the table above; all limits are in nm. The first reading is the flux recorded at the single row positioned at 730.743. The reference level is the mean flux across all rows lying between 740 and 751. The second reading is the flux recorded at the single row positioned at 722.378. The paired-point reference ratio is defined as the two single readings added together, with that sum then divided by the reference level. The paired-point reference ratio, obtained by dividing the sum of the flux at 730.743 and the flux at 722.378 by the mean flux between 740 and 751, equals 2.05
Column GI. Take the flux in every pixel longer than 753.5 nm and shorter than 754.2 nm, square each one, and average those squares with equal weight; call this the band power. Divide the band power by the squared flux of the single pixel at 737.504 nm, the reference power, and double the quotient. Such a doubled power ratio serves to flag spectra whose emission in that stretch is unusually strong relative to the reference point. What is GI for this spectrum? 1.98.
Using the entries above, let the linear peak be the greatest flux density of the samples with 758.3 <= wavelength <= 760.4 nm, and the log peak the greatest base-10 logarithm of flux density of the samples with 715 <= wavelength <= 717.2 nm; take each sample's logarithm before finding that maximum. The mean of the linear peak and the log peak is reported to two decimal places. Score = 6.14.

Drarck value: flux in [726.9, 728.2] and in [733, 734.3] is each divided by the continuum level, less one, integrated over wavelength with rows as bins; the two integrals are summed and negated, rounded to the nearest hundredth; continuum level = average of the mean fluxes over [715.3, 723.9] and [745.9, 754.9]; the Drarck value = -0.10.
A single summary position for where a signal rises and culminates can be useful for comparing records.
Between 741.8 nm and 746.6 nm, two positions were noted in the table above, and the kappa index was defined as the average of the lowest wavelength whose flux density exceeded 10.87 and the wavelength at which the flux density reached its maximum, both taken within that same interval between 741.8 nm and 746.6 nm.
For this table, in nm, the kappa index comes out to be 745.01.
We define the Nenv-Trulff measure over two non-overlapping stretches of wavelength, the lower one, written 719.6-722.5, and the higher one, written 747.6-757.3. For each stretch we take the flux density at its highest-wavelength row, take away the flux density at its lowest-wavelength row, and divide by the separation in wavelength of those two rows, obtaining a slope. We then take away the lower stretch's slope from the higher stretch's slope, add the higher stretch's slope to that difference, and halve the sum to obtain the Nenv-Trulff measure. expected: -0.01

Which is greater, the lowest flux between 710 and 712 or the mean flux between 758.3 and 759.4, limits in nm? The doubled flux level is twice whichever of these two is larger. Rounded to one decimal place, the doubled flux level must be 21.7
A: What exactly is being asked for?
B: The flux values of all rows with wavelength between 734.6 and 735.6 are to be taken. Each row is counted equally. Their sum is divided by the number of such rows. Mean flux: 10.8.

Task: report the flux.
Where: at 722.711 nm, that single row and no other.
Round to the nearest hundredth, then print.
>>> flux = 10.70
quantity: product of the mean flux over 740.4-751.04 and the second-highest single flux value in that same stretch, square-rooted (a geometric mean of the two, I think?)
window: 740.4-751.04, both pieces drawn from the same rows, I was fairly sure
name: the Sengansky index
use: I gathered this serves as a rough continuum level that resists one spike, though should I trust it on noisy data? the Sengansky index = 10.7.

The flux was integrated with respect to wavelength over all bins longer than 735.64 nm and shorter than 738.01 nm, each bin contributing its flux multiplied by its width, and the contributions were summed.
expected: 26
